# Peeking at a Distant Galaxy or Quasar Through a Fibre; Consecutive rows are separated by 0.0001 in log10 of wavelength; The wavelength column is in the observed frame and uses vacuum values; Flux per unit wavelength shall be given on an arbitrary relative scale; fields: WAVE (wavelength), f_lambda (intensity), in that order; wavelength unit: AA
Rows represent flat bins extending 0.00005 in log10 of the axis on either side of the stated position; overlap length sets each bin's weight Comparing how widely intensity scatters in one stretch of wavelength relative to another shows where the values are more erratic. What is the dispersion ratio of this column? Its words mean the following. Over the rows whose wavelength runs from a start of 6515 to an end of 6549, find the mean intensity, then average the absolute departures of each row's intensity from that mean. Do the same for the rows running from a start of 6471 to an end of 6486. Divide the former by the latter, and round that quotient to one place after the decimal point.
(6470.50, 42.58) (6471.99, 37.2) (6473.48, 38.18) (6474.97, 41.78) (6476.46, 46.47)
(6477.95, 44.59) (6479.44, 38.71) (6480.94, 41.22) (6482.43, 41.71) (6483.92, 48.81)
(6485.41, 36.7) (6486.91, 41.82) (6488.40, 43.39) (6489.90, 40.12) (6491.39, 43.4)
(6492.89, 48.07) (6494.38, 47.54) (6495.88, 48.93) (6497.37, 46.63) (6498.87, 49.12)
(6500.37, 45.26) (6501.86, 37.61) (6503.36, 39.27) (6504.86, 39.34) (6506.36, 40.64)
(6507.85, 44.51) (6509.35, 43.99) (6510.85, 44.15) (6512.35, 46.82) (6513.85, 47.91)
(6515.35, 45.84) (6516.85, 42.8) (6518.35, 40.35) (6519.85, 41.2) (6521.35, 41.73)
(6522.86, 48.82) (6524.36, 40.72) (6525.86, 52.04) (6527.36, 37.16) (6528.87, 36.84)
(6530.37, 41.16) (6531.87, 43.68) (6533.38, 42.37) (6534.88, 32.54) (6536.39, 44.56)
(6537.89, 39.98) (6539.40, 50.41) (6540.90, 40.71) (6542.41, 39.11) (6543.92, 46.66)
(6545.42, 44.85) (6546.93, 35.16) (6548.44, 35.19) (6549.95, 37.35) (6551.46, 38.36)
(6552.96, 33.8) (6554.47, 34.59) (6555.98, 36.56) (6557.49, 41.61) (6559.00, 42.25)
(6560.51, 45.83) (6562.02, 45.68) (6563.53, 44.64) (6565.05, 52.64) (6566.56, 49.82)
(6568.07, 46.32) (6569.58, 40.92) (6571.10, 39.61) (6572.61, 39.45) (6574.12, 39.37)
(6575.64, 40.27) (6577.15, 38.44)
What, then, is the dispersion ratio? 1.2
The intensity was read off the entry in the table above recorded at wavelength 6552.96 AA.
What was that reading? 33.8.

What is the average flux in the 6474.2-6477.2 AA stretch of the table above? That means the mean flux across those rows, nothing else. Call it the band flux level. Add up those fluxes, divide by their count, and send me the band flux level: 44.1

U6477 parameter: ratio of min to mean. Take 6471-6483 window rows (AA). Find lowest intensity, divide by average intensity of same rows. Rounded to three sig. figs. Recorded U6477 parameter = 0.902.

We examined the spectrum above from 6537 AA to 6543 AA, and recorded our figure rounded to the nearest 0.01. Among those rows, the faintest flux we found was 39.11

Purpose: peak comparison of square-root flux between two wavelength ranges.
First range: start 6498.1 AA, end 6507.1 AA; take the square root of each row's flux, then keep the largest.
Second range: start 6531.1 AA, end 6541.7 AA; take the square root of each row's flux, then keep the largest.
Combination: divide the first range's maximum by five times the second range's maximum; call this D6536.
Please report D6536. 0.197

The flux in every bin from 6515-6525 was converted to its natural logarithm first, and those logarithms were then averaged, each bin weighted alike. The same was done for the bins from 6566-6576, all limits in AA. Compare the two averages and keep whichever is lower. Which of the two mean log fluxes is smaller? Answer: 3.74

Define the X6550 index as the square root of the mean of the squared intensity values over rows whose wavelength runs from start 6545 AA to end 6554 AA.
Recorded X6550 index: 37.6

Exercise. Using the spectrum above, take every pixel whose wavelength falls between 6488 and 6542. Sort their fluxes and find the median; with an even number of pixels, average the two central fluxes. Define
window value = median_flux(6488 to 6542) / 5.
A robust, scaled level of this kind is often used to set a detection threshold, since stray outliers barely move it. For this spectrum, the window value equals 8.68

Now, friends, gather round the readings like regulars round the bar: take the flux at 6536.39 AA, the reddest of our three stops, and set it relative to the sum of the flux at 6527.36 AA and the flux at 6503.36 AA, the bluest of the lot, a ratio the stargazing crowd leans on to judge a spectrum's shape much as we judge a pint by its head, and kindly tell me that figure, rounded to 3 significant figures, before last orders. 0.583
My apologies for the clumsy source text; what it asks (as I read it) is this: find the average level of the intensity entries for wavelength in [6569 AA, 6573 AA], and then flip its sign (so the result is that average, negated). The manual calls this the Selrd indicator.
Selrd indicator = -40.0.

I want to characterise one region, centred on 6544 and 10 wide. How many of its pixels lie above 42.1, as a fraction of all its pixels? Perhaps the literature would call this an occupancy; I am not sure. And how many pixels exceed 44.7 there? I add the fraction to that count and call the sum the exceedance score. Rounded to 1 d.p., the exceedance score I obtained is 3.4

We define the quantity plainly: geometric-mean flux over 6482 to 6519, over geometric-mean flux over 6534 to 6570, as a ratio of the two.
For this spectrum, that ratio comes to 1.06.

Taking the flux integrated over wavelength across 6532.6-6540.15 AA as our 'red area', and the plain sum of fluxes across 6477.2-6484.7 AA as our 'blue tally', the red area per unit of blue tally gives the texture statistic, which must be 1.47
